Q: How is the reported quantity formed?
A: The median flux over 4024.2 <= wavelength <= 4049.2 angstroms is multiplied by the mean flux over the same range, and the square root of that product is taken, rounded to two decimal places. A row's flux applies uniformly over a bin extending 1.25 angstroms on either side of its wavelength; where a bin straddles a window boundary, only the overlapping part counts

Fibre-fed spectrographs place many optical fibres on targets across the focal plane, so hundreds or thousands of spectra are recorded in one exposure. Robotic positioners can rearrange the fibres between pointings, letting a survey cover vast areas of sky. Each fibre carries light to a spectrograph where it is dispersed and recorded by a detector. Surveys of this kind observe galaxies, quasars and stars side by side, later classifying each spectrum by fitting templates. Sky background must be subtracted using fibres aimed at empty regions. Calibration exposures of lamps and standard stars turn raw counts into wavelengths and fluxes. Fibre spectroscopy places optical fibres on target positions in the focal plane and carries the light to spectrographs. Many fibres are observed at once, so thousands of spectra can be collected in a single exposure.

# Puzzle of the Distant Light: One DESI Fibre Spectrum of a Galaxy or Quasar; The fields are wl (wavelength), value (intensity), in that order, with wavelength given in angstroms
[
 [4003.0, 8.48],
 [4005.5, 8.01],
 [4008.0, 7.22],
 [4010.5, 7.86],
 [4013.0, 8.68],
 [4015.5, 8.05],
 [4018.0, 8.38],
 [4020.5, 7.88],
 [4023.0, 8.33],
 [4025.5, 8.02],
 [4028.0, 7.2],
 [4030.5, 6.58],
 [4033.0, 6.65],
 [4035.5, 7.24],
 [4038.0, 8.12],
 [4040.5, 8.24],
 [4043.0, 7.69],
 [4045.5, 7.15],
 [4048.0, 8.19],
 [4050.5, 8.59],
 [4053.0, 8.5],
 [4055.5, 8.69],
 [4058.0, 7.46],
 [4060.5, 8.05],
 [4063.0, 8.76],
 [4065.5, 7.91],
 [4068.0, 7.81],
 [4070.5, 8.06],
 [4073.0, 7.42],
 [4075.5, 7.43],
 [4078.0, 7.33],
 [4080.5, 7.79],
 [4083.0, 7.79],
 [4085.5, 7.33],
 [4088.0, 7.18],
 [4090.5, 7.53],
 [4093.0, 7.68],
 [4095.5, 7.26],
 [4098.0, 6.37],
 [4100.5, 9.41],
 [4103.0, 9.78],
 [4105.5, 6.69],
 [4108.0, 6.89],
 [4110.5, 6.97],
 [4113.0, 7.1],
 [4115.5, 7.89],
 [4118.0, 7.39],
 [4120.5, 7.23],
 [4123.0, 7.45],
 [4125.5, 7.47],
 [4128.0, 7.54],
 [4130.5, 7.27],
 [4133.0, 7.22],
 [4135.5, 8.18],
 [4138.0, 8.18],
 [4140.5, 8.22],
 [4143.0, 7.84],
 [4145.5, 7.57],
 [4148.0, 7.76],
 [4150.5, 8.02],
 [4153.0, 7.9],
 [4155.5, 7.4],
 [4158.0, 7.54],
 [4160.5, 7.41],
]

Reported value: 7.49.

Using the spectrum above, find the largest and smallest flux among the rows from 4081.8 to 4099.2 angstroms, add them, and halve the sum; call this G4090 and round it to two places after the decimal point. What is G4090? 7.08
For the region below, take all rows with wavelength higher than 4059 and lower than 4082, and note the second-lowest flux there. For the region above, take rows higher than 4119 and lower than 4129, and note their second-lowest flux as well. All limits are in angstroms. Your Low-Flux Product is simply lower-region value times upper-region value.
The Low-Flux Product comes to 55.3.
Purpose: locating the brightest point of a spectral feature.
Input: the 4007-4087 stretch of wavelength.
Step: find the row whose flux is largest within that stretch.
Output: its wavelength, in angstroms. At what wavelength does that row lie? 4063.0 angstroms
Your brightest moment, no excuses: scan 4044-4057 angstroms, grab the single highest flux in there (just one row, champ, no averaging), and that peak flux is 8.69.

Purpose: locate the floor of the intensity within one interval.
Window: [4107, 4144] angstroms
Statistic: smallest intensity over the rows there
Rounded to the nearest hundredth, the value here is 6.89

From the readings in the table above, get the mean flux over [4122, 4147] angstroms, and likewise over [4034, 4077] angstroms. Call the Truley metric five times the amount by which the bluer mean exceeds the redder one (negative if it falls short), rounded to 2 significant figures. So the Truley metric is 1.3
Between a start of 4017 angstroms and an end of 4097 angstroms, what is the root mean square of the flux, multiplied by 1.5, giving 11.7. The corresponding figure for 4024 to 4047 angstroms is 11.2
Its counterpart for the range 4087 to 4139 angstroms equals 11.4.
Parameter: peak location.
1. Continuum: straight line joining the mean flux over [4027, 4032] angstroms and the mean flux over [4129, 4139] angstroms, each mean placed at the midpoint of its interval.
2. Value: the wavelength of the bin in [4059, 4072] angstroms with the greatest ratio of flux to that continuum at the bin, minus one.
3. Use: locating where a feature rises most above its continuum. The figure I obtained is 4063.0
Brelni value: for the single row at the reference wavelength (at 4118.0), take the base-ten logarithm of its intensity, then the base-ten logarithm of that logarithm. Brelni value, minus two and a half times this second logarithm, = 0.153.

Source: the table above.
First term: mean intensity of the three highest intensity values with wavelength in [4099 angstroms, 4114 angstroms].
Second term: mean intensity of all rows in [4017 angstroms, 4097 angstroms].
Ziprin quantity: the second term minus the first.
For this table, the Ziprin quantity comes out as -1.0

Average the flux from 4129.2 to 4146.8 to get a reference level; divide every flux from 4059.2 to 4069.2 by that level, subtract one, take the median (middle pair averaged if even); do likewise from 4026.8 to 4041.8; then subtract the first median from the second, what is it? -0.10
